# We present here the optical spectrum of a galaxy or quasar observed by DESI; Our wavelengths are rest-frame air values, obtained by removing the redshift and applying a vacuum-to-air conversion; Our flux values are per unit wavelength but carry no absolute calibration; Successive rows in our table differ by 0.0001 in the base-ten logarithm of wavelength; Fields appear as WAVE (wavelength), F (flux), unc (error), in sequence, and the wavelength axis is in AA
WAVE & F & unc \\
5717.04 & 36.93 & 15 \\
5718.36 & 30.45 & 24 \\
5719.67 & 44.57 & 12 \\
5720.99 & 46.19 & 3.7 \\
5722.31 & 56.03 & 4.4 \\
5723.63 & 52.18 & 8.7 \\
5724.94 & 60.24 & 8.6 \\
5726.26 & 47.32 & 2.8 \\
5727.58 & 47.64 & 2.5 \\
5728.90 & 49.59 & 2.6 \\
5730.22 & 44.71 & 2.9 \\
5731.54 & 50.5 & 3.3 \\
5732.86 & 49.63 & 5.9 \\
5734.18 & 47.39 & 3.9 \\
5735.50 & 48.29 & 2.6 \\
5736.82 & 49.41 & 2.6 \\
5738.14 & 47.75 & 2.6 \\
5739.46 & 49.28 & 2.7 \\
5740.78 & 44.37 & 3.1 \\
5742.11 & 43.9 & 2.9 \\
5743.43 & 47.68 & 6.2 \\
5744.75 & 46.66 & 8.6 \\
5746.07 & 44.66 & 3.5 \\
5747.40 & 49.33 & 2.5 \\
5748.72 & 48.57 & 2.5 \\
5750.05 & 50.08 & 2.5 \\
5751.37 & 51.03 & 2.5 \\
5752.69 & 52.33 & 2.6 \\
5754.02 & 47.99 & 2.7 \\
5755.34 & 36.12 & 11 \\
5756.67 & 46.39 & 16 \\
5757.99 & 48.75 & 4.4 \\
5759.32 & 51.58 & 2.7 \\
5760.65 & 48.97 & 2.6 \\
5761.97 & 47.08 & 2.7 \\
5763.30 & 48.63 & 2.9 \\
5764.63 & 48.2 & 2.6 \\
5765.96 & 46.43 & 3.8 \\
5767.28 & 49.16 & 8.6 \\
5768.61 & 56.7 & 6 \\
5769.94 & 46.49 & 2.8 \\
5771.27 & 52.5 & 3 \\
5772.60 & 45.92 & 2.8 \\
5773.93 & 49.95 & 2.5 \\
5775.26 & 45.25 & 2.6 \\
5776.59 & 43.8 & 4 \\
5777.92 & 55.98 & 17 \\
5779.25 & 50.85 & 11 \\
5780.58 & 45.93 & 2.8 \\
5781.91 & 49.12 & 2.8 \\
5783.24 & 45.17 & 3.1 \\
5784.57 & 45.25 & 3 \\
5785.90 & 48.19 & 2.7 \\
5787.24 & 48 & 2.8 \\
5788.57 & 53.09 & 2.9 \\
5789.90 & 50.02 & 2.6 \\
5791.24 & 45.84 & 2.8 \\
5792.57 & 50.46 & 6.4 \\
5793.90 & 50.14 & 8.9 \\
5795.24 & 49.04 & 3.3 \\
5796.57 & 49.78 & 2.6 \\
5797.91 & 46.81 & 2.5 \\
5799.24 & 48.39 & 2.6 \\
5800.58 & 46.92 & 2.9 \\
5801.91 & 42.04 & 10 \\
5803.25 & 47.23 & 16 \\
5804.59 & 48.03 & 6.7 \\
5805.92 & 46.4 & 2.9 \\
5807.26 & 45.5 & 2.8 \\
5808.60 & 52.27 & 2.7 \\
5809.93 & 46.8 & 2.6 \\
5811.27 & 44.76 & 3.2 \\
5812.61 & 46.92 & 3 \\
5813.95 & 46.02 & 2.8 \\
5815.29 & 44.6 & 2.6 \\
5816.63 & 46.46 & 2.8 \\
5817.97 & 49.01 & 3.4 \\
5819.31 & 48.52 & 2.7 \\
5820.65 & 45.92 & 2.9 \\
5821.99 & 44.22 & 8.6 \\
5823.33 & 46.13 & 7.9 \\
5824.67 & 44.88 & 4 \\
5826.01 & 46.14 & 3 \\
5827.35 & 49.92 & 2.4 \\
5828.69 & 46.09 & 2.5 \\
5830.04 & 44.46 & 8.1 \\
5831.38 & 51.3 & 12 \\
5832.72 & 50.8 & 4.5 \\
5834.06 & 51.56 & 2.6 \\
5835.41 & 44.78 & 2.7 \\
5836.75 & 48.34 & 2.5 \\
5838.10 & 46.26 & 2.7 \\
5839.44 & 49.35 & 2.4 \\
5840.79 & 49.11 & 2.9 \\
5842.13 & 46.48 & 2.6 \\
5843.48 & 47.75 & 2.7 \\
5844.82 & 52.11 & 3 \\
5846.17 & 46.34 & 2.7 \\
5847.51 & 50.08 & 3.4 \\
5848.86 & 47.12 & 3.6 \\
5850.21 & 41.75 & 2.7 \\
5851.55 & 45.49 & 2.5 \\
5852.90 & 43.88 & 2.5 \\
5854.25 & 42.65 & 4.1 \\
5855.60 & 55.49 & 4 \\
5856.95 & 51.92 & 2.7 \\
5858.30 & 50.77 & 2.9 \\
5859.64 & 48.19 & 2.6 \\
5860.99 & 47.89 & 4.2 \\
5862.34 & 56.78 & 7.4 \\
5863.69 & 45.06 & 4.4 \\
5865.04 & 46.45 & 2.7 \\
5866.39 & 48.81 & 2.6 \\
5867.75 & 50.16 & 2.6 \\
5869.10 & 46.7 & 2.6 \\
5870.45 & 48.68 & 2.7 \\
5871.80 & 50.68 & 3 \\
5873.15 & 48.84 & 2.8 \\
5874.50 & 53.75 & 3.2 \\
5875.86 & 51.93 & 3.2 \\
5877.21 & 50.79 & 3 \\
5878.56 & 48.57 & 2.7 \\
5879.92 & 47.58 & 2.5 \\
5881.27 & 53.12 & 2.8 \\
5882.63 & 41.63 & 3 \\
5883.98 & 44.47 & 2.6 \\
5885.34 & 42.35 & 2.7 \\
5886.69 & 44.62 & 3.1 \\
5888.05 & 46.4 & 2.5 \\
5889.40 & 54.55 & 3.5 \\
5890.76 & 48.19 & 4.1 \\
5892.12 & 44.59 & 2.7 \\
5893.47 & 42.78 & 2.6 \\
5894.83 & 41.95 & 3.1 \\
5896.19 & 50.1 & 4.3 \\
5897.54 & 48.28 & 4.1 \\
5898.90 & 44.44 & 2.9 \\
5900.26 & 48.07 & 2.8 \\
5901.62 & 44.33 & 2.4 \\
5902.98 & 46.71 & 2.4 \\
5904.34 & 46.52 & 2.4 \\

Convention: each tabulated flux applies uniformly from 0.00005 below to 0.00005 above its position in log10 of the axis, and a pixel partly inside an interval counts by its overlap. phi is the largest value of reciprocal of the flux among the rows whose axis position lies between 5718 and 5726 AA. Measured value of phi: 0.0328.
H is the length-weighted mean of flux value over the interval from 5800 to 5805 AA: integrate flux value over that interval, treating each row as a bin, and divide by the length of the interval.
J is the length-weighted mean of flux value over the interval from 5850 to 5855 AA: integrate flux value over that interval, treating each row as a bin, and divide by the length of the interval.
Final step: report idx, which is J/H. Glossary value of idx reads 0.95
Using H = 45.9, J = 43.8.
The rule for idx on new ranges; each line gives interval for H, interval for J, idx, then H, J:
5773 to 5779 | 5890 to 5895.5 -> 0.91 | 48.8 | 44.5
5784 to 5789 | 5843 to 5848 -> 1.01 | 48.5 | 49.2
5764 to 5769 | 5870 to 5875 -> 1.01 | 49.8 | 50.5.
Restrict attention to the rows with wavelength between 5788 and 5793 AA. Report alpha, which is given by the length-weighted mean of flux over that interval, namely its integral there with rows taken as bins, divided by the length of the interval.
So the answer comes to 49.8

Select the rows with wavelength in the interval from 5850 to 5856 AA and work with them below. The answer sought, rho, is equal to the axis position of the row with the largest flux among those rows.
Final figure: 5855.60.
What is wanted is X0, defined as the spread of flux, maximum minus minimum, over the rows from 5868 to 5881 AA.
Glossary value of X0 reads 7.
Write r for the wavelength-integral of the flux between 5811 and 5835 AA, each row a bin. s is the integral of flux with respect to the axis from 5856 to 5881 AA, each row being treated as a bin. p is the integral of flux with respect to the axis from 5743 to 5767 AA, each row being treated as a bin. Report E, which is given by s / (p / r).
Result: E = 1225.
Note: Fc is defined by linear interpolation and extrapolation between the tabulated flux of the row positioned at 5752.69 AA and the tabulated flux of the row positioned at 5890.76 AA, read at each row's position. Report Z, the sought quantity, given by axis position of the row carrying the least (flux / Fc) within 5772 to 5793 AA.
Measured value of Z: 5776.59 AA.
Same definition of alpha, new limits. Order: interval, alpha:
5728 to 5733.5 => 48.5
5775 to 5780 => 49.2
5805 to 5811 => 47.6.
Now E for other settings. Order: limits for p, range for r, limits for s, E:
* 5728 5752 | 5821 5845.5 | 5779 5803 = 1171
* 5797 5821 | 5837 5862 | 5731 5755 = 1234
